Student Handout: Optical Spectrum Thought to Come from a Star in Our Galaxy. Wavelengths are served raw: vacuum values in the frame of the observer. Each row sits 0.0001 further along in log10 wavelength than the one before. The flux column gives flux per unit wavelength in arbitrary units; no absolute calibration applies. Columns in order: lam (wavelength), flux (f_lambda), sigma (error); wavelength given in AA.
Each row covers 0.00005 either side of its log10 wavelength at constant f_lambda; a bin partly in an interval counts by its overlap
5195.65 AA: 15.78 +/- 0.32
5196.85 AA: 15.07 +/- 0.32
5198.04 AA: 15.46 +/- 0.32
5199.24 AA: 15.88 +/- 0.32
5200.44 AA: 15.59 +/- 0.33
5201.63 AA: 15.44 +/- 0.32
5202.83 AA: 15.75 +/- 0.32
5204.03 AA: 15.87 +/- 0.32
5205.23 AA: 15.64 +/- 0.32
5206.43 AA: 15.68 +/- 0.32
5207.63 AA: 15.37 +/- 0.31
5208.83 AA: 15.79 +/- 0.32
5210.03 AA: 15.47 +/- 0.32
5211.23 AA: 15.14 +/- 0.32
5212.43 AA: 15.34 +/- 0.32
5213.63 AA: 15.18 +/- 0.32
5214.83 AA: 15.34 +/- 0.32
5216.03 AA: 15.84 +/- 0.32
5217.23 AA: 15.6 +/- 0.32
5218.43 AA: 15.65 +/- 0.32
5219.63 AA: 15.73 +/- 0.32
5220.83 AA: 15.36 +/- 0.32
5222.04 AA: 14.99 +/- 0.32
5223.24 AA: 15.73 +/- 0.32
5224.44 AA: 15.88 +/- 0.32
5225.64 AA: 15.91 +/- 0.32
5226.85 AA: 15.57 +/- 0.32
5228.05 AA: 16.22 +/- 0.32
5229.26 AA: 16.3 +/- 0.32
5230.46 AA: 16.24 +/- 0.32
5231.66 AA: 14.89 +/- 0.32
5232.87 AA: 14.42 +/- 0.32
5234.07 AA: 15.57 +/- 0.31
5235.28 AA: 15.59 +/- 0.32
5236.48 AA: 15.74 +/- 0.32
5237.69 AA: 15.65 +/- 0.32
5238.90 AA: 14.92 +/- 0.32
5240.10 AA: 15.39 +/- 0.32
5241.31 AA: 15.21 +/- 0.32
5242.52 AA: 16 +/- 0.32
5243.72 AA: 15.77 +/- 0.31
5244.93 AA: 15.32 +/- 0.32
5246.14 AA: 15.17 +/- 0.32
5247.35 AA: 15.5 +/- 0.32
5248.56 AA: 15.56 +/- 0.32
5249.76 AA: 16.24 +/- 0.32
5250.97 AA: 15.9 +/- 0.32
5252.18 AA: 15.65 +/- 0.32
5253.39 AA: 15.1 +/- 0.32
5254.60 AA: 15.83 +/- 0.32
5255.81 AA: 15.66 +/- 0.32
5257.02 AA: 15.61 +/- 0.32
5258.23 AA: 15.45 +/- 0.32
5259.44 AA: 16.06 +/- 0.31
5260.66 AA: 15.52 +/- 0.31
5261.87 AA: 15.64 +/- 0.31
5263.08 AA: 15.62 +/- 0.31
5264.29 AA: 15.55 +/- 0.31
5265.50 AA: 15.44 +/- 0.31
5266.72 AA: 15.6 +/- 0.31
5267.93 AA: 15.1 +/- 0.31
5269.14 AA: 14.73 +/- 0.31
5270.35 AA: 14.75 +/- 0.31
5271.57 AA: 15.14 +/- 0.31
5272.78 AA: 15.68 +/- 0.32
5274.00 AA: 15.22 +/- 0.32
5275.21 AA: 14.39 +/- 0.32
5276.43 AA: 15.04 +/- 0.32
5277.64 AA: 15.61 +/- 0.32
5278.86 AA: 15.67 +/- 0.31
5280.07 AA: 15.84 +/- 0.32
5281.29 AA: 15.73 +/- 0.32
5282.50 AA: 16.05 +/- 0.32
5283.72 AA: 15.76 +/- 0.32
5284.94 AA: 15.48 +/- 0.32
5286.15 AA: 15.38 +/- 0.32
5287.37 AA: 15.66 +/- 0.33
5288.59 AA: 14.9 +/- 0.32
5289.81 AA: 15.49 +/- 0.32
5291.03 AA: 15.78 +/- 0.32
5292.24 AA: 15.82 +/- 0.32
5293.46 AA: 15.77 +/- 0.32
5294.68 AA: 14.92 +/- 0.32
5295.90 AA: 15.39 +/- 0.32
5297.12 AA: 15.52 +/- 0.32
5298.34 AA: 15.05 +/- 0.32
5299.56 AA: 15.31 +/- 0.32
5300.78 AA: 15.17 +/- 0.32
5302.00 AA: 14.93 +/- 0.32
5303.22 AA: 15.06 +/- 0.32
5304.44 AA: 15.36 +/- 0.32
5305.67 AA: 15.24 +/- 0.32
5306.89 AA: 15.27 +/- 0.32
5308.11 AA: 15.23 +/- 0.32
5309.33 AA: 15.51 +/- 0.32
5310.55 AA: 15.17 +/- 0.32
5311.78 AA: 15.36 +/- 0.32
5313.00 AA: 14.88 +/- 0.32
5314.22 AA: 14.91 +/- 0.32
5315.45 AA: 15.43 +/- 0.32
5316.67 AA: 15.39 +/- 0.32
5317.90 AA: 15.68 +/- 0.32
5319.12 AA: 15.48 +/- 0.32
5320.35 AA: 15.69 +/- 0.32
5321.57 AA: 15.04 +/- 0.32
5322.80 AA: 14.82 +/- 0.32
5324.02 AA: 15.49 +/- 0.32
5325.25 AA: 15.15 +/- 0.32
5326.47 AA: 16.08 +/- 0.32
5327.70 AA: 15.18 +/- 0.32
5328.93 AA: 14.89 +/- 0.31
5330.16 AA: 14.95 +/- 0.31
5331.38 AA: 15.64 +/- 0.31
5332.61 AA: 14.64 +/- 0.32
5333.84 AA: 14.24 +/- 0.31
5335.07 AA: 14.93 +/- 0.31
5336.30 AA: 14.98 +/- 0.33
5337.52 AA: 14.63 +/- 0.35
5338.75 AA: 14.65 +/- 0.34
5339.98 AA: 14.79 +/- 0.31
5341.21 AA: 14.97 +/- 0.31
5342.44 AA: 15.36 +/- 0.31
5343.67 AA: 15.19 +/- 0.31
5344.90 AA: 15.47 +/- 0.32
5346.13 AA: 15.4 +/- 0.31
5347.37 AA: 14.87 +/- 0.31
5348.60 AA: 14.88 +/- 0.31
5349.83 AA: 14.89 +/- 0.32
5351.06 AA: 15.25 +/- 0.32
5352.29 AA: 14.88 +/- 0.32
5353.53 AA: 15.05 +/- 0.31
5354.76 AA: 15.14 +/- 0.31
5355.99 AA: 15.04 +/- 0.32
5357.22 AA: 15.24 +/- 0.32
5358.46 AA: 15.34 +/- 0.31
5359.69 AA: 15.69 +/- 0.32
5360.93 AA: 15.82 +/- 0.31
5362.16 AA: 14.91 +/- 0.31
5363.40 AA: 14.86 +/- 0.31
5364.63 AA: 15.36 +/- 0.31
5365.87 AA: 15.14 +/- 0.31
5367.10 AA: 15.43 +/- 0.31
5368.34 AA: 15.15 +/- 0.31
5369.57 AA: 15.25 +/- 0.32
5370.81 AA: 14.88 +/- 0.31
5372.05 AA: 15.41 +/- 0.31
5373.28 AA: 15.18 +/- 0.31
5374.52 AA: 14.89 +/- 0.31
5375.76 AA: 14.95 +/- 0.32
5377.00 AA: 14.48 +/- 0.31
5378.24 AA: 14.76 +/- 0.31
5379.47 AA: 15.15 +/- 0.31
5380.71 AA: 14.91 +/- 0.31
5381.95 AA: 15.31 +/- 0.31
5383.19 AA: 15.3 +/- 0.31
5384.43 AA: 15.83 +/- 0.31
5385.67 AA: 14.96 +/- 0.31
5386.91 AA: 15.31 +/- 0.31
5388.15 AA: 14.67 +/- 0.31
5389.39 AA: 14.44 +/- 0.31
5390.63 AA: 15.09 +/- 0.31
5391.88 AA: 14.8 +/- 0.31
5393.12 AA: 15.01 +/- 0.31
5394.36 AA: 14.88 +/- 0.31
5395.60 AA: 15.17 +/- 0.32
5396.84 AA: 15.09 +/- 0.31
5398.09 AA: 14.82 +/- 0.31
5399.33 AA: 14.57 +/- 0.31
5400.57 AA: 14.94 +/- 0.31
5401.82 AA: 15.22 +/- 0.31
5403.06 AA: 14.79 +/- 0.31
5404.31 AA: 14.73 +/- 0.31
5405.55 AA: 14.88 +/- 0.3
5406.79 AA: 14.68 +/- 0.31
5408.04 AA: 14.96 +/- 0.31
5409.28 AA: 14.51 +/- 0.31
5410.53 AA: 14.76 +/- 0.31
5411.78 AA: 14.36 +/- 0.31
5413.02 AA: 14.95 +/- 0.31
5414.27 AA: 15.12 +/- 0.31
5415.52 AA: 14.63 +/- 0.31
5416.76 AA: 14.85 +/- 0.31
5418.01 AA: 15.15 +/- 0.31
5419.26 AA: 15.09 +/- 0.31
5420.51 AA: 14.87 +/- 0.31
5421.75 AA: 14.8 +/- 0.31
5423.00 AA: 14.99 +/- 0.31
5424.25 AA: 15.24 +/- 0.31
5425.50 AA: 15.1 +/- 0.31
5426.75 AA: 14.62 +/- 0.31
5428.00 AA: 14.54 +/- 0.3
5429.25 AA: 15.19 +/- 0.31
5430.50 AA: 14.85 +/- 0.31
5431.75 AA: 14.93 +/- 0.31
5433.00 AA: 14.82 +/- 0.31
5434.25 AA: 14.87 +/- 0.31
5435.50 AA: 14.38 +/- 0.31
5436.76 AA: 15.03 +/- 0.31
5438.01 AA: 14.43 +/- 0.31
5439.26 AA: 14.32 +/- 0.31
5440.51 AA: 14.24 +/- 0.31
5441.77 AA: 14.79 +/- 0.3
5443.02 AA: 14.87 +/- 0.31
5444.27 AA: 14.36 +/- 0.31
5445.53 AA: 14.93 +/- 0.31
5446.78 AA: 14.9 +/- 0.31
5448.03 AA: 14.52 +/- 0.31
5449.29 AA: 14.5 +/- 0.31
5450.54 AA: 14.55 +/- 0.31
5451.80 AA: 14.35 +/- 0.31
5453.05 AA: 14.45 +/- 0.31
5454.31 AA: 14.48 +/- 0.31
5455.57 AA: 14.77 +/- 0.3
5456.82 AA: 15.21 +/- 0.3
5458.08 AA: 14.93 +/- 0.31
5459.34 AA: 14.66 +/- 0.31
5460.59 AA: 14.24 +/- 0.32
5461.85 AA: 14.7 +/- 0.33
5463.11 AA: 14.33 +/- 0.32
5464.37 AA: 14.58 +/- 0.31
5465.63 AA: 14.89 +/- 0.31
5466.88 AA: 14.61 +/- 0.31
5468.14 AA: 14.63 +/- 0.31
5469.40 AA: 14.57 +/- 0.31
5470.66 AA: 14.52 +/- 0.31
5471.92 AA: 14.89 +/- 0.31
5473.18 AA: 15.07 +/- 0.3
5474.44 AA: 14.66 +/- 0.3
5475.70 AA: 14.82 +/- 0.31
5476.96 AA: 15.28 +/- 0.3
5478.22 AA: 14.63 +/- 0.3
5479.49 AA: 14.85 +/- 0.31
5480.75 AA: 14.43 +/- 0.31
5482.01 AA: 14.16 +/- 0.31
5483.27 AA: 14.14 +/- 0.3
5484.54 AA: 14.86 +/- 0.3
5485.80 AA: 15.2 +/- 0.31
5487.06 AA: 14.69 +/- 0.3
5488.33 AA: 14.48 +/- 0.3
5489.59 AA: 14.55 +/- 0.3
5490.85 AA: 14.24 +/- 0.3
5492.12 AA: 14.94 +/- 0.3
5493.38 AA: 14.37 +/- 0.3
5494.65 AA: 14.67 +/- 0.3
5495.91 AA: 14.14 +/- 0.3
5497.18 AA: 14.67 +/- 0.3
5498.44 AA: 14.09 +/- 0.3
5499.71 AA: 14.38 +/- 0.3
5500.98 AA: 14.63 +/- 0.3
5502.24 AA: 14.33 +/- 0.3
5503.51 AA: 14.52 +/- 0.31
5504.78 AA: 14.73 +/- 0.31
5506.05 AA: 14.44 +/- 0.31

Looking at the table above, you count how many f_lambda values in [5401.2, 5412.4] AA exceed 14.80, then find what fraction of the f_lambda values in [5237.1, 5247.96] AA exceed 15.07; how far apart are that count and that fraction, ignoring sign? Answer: 2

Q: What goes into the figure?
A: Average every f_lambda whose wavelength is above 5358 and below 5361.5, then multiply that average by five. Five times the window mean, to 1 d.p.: 78.1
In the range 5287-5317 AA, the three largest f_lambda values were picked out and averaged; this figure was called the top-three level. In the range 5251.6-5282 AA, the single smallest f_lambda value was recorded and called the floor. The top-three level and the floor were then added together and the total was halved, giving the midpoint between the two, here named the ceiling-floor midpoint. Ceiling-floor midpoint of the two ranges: 15.1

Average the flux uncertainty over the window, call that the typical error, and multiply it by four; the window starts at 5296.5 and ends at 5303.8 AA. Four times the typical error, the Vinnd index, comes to 1.28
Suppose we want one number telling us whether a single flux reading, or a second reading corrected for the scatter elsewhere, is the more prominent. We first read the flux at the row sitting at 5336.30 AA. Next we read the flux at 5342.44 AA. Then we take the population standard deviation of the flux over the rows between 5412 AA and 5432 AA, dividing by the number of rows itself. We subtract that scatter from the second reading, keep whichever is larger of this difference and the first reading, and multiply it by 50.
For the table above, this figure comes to 758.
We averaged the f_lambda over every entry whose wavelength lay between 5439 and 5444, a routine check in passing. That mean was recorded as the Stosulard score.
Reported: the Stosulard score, 14.6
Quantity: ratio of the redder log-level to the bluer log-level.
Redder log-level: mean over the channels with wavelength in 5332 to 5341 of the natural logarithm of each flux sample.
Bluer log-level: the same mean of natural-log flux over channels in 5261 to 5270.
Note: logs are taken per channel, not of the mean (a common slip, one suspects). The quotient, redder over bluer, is 0.98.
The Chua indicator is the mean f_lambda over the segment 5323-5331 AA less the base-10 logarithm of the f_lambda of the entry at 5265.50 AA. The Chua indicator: 14.1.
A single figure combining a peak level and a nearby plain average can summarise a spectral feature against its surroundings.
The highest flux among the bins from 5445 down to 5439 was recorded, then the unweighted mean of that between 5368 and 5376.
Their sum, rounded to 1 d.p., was 30.0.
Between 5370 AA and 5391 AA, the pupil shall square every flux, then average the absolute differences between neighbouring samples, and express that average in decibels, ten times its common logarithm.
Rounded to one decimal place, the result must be 10.7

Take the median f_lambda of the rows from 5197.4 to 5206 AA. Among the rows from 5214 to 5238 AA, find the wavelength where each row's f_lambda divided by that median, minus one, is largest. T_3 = 5229.26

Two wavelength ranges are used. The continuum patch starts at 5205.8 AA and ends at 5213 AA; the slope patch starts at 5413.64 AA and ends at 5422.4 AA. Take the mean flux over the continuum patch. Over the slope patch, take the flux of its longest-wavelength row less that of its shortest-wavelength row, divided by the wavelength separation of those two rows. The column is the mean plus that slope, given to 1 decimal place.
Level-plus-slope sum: 15.4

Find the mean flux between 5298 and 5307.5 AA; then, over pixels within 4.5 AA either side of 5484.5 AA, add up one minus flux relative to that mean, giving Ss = 0.281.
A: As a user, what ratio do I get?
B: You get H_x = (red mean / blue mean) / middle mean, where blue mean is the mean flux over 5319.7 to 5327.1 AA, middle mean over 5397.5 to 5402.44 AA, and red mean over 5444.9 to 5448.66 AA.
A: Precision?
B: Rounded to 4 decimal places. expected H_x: 0.0646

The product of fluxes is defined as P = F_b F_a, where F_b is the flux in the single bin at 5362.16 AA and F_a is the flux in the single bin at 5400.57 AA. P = 223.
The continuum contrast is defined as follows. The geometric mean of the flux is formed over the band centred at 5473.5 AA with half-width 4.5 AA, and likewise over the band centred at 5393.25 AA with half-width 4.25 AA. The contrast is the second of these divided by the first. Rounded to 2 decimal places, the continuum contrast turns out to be 1.01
